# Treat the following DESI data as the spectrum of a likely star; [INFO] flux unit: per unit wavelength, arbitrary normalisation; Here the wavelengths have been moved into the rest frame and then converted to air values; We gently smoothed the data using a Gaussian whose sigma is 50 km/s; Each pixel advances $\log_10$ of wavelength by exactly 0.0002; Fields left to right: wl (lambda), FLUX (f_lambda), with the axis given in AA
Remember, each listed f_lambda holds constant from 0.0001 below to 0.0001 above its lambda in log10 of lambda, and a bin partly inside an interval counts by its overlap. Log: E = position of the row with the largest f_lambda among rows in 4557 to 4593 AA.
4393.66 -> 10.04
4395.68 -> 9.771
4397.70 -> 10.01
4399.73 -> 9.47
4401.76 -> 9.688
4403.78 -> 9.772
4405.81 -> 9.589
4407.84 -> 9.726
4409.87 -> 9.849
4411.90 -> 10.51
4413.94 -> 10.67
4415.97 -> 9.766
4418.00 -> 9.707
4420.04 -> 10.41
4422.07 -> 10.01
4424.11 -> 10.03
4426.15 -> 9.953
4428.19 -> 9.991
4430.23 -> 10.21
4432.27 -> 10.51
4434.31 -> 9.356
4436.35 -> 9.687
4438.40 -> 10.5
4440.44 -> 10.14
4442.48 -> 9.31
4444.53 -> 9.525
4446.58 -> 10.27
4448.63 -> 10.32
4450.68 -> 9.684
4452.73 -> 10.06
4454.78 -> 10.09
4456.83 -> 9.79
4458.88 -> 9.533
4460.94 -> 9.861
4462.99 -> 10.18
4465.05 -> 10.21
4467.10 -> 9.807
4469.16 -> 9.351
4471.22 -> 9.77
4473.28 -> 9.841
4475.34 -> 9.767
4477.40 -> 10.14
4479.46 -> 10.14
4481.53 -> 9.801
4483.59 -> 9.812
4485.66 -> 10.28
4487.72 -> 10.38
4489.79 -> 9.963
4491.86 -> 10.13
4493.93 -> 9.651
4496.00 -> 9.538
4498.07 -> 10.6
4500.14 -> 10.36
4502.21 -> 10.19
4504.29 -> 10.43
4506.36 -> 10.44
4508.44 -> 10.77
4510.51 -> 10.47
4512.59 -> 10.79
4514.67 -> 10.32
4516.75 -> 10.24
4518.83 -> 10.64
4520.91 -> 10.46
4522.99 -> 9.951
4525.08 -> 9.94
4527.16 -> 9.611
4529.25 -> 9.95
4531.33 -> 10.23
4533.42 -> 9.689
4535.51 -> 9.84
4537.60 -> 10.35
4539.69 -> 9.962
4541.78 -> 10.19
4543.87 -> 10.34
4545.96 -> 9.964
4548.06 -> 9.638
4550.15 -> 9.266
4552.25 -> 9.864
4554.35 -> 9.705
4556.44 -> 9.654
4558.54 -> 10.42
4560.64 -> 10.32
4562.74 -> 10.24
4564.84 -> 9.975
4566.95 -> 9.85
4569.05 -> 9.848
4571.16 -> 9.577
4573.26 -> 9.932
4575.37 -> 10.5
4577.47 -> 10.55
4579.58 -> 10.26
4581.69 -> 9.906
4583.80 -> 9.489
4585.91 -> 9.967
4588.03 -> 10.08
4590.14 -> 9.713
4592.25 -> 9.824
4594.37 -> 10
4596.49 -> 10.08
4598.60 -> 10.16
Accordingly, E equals 4577.47 AA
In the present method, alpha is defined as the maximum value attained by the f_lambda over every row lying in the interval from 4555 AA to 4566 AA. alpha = 10.42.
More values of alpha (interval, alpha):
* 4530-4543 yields 10.35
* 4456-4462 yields 9.861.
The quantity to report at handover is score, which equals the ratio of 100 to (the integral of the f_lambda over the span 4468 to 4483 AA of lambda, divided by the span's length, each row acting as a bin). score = 10.2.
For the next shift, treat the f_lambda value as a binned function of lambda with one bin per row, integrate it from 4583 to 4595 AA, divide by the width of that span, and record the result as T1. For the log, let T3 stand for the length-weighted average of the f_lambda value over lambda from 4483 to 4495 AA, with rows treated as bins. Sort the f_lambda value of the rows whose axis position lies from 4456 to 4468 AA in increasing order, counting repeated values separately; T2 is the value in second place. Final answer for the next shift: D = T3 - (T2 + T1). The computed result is -9.6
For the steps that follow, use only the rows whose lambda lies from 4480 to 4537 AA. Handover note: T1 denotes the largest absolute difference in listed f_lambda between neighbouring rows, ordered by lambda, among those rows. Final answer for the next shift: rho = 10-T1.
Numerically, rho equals 8.94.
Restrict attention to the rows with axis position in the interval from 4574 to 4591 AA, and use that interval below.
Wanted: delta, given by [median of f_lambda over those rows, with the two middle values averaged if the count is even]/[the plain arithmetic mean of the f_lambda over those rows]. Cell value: 1.00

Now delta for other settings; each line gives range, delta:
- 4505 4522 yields 1.00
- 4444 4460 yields 1.00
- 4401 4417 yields 0.98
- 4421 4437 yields 1.00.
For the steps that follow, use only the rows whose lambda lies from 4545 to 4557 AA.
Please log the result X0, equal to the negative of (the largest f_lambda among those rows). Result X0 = -9.96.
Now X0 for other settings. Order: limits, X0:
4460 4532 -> -10.79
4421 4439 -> -10.51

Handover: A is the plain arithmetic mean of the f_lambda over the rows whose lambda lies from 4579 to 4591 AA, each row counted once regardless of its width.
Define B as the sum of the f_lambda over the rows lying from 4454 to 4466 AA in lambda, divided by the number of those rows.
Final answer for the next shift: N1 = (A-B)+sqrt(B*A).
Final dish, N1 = 9.9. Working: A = 9.9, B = 9.9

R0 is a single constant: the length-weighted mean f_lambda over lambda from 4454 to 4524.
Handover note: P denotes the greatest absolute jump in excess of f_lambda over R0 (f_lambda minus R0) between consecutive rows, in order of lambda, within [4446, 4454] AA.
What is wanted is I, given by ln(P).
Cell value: -0.5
